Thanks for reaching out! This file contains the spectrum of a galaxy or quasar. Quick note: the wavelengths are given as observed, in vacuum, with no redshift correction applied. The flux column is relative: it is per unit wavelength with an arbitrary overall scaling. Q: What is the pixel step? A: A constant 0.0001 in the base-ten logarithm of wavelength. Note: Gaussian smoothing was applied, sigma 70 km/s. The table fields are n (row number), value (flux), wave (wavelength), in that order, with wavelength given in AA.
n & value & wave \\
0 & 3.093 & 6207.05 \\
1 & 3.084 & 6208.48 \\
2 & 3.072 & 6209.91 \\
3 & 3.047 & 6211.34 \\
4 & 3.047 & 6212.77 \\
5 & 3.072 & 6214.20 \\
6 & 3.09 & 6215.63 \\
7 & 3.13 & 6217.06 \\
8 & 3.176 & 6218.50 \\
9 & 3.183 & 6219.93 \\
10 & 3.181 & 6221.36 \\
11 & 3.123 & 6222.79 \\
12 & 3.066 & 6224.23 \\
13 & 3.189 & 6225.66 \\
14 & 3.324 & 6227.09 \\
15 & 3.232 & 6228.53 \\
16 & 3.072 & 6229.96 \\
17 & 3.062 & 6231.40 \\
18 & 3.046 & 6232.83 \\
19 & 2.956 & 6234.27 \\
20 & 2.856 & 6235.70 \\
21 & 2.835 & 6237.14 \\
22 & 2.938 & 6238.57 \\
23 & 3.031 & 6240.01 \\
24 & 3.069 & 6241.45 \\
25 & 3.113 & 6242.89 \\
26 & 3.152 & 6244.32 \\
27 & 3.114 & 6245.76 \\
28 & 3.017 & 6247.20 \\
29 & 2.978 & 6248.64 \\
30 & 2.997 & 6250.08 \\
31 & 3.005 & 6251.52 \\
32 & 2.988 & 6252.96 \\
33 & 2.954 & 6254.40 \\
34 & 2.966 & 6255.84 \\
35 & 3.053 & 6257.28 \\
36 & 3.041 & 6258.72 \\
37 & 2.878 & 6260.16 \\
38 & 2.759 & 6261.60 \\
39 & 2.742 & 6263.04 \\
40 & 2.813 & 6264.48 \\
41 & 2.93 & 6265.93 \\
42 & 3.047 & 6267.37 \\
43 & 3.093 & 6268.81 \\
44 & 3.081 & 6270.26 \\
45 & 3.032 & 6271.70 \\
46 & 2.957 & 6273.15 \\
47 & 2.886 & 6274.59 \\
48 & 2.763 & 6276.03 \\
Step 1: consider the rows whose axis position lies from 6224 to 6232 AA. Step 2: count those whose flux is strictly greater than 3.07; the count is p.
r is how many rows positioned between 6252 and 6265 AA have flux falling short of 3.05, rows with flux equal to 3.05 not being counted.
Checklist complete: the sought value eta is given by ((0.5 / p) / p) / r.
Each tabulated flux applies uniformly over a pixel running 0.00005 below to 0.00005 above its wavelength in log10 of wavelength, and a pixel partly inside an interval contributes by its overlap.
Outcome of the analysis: 0.00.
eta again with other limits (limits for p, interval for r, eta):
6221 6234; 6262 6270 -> 0.00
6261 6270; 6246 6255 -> 0.08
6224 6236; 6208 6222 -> 0.02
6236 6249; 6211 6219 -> 0.03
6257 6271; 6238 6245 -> 0.06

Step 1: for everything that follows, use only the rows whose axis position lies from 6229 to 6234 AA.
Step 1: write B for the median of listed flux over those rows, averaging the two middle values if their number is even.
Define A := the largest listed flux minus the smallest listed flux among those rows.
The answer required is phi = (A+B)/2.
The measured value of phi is 1.54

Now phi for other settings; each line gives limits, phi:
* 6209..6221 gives 1.61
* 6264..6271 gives 1.66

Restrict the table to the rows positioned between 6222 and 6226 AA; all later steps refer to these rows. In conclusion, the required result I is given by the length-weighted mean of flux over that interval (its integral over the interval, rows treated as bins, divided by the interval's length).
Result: 3.12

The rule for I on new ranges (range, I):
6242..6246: 3.13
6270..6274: 3.01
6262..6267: 2.84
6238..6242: 3.01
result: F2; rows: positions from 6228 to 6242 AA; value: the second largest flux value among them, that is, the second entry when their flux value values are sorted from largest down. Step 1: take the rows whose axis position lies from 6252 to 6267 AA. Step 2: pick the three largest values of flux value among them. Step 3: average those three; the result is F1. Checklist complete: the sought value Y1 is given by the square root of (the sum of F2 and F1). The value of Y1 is 2.47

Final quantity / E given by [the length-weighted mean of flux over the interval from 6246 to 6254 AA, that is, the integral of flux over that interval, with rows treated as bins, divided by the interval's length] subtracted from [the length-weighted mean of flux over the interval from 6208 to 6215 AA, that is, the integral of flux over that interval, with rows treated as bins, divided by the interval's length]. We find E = 0.06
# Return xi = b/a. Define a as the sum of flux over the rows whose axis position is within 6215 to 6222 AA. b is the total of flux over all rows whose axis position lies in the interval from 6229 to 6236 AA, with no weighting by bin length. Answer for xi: 0.95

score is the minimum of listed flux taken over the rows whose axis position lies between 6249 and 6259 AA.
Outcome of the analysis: 2.954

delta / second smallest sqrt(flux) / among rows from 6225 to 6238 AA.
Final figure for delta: 1.690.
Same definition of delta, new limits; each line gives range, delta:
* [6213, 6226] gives 1.753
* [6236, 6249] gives 1.714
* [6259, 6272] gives 1.661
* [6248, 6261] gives 1.719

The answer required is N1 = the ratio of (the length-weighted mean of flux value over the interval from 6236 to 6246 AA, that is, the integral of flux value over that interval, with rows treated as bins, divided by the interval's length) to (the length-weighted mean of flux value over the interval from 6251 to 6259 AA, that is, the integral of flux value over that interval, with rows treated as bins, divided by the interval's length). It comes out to 1.008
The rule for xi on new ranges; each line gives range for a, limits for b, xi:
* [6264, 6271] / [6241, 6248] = 1.03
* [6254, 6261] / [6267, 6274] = 1.02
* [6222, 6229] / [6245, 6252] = 0.95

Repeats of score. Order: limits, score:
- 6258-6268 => 2.742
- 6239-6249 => 2.978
